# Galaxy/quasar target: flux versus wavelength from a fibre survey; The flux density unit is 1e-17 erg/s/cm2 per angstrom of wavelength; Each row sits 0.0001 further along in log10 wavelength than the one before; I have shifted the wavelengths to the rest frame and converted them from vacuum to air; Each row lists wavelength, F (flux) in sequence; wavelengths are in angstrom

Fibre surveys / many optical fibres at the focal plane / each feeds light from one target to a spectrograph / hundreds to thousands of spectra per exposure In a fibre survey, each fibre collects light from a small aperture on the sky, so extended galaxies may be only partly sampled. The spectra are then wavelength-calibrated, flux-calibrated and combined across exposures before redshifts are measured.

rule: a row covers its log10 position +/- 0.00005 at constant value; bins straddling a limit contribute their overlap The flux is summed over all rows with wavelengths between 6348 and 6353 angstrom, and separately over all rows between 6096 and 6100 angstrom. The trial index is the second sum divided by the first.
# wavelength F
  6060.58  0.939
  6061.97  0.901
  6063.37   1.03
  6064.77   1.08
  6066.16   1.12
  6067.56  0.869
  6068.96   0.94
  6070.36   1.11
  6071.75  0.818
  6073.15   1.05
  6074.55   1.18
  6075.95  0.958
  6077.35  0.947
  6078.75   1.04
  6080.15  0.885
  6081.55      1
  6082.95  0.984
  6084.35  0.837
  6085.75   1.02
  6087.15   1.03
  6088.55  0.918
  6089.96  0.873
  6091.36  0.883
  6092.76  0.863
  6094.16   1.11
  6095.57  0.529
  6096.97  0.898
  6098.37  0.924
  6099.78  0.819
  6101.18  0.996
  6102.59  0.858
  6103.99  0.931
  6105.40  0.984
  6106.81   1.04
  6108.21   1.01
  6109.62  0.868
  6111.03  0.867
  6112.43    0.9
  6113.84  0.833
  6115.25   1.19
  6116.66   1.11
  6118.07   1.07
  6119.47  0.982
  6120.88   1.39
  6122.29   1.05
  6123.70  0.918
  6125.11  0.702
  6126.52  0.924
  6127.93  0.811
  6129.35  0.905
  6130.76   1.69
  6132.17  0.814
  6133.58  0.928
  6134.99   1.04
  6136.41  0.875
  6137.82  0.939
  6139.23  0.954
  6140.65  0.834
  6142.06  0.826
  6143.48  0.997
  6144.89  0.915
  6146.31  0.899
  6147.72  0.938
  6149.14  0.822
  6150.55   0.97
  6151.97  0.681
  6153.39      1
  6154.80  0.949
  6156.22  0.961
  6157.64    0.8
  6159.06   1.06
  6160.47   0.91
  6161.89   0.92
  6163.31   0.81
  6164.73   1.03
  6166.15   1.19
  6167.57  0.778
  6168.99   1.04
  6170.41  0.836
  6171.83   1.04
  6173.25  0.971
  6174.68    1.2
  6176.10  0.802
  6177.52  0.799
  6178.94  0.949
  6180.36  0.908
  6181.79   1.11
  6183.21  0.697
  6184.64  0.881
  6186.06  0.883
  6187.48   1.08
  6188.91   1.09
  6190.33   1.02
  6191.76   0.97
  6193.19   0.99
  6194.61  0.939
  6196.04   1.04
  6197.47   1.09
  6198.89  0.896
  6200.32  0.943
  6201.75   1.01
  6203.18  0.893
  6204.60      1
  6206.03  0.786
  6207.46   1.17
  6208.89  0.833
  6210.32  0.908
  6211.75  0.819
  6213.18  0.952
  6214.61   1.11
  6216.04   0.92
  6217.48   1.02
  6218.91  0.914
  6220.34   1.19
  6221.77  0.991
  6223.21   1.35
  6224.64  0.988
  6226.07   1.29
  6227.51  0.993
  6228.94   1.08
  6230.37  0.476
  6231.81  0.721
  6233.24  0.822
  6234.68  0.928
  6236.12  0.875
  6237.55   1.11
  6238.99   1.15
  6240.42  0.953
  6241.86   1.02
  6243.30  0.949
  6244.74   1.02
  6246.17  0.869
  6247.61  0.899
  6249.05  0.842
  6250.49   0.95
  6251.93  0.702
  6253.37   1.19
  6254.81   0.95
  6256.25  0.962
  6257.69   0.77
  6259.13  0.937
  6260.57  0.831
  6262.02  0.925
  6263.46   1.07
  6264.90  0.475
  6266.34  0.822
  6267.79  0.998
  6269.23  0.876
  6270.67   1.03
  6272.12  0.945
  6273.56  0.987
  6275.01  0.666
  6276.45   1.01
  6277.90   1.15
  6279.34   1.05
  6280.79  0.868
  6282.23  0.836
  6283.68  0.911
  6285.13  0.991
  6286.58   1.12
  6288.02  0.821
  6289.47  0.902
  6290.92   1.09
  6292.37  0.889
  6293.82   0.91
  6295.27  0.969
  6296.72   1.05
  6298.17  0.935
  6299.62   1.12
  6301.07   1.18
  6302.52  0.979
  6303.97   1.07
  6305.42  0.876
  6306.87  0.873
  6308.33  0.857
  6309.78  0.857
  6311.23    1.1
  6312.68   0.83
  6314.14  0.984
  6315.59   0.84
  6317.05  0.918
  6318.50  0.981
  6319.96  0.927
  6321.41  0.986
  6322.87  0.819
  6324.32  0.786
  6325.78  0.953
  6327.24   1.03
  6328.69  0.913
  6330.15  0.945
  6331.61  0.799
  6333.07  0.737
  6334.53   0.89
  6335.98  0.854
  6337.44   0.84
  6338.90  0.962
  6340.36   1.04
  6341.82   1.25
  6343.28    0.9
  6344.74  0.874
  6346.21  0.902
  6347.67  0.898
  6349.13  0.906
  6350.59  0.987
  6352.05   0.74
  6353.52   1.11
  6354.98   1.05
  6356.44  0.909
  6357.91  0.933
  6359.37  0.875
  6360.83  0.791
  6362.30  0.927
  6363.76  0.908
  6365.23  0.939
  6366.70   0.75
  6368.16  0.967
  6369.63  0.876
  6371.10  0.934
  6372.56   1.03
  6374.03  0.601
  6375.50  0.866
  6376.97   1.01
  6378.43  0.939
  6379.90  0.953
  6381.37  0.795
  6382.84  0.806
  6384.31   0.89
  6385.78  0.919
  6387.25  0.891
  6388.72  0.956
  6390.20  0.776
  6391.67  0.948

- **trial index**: 1.00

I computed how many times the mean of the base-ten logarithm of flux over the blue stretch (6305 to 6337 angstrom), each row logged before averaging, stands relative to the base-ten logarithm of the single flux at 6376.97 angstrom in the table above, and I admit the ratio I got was -11.3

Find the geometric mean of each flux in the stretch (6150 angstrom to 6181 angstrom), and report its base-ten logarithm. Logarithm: -0.033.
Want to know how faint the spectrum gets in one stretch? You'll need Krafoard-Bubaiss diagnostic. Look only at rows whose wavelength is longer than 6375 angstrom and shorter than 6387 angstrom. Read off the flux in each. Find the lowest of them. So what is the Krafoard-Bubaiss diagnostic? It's 0.795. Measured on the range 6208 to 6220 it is 0.819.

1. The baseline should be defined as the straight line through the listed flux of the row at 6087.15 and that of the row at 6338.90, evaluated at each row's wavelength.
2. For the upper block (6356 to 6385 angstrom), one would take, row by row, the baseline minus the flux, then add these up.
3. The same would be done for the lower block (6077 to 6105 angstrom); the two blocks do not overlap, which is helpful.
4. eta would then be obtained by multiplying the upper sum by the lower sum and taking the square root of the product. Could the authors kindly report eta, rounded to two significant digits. 1.8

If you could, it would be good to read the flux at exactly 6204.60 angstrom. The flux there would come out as 1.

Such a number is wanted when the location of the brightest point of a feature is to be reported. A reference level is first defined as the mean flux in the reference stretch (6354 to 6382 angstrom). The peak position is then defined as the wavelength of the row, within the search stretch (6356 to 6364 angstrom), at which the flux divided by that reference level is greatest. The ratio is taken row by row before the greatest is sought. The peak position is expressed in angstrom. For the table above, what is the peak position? 6357.91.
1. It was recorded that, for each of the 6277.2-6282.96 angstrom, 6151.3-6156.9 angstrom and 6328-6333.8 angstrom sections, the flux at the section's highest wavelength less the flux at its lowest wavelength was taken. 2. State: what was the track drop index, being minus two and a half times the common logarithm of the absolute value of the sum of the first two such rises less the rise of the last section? 2.1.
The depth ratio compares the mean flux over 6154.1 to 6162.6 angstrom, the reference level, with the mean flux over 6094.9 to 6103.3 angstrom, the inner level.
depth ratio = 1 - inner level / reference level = 0.10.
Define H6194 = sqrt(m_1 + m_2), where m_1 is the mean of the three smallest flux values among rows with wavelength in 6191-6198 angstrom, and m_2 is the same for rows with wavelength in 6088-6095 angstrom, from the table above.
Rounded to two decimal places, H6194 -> 1.36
